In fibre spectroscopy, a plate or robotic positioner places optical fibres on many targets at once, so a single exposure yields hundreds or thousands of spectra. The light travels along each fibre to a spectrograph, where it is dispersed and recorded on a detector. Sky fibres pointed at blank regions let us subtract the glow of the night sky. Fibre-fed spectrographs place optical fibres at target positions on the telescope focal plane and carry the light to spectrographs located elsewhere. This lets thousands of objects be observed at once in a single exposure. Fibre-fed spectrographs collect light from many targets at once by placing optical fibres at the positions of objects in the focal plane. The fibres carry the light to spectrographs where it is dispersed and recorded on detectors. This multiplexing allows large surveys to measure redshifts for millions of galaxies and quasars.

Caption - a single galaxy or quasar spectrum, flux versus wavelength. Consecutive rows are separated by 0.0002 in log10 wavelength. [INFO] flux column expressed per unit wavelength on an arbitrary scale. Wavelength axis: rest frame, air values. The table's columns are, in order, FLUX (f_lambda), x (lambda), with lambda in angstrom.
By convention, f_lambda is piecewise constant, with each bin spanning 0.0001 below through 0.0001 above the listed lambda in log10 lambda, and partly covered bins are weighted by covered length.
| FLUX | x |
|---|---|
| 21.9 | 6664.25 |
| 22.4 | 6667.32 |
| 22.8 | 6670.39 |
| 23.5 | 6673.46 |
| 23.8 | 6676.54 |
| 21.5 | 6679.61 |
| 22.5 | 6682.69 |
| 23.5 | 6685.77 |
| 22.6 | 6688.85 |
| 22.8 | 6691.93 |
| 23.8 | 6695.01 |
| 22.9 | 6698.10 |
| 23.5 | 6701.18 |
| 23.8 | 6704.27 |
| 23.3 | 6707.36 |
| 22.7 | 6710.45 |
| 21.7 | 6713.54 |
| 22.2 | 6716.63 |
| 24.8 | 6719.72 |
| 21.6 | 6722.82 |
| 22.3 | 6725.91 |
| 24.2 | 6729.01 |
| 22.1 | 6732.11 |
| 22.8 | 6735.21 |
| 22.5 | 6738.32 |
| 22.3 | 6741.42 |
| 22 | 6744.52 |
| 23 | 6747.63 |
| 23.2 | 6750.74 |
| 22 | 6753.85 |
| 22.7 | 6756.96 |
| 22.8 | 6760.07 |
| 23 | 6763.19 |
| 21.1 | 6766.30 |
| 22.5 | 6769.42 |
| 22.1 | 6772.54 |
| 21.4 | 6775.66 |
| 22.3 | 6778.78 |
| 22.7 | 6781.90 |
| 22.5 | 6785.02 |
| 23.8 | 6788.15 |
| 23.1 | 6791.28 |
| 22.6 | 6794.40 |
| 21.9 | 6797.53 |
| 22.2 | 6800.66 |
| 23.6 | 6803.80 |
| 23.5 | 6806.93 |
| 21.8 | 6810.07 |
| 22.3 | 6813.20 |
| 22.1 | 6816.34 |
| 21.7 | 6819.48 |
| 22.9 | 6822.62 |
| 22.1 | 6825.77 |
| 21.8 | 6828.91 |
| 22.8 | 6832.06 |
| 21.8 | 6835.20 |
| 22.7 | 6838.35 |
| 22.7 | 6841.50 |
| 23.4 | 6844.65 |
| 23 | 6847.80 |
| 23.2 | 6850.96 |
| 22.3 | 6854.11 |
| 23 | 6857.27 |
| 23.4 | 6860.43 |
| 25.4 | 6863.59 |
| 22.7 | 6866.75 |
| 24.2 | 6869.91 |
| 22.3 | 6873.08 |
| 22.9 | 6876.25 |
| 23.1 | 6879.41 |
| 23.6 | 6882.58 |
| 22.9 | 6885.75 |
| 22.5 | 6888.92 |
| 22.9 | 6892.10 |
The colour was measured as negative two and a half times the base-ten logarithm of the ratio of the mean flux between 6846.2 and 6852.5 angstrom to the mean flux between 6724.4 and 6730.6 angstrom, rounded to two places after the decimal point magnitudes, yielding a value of 0.01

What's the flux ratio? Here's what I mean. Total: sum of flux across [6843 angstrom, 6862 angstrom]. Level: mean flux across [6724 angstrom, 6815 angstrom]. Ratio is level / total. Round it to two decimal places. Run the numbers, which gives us 0.16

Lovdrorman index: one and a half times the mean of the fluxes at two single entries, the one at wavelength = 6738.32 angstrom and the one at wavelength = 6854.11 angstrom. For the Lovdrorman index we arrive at 33.6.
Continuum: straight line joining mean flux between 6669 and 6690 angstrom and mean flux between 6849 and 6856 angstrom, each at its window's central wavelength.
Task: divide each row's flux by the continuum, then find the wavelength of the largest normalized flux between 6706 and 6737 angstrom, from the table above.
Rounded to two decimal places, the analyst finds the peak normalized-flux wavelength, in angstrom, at 6719.72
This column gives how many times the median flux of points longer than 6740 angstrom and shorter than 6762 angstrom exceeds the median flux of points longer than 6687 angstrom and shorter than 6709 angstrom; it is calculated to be 0.97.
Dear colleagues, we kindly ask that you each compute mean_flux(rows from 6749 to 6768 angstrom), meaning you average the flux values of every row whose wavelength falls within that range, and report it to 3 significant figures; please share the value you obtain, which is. 22.5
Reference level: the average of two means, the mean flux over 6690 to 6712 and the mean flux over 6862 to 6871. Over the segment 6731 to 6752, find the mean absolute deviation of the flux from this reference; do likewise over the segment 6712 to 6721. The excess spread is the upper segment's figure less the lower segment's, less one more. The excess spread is -1.4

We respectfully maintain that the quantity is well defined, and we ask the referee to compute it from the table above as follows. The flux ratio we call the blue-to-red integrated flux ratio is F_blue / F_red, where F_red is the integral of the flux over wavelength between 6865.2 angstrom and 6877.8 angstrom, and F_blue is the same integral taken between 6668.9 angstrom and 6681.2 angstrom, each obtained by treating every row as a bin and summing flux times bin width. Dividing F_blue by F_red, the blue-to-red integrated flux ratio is 0.97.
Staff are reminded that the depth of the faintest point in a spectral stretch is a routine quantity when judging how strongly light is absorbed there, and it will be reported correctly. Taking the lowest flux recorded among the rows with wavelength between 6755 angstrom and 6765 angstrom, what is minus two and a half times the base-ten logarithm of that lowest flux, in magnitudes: -3.39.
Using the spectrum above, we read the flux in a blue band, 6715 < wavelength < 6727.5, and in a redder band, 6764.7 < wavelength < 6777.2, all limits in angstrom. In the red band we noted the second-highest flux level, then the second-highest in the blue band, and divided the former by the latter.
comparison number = 0.99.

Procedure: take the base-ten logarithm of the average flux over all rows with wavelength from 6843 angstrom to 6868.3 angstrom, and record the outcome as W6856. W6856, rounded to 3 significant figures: 1.37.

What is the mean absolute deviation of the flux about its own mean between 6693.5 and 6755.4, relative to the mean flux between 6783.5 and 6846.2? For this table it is 0.0310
